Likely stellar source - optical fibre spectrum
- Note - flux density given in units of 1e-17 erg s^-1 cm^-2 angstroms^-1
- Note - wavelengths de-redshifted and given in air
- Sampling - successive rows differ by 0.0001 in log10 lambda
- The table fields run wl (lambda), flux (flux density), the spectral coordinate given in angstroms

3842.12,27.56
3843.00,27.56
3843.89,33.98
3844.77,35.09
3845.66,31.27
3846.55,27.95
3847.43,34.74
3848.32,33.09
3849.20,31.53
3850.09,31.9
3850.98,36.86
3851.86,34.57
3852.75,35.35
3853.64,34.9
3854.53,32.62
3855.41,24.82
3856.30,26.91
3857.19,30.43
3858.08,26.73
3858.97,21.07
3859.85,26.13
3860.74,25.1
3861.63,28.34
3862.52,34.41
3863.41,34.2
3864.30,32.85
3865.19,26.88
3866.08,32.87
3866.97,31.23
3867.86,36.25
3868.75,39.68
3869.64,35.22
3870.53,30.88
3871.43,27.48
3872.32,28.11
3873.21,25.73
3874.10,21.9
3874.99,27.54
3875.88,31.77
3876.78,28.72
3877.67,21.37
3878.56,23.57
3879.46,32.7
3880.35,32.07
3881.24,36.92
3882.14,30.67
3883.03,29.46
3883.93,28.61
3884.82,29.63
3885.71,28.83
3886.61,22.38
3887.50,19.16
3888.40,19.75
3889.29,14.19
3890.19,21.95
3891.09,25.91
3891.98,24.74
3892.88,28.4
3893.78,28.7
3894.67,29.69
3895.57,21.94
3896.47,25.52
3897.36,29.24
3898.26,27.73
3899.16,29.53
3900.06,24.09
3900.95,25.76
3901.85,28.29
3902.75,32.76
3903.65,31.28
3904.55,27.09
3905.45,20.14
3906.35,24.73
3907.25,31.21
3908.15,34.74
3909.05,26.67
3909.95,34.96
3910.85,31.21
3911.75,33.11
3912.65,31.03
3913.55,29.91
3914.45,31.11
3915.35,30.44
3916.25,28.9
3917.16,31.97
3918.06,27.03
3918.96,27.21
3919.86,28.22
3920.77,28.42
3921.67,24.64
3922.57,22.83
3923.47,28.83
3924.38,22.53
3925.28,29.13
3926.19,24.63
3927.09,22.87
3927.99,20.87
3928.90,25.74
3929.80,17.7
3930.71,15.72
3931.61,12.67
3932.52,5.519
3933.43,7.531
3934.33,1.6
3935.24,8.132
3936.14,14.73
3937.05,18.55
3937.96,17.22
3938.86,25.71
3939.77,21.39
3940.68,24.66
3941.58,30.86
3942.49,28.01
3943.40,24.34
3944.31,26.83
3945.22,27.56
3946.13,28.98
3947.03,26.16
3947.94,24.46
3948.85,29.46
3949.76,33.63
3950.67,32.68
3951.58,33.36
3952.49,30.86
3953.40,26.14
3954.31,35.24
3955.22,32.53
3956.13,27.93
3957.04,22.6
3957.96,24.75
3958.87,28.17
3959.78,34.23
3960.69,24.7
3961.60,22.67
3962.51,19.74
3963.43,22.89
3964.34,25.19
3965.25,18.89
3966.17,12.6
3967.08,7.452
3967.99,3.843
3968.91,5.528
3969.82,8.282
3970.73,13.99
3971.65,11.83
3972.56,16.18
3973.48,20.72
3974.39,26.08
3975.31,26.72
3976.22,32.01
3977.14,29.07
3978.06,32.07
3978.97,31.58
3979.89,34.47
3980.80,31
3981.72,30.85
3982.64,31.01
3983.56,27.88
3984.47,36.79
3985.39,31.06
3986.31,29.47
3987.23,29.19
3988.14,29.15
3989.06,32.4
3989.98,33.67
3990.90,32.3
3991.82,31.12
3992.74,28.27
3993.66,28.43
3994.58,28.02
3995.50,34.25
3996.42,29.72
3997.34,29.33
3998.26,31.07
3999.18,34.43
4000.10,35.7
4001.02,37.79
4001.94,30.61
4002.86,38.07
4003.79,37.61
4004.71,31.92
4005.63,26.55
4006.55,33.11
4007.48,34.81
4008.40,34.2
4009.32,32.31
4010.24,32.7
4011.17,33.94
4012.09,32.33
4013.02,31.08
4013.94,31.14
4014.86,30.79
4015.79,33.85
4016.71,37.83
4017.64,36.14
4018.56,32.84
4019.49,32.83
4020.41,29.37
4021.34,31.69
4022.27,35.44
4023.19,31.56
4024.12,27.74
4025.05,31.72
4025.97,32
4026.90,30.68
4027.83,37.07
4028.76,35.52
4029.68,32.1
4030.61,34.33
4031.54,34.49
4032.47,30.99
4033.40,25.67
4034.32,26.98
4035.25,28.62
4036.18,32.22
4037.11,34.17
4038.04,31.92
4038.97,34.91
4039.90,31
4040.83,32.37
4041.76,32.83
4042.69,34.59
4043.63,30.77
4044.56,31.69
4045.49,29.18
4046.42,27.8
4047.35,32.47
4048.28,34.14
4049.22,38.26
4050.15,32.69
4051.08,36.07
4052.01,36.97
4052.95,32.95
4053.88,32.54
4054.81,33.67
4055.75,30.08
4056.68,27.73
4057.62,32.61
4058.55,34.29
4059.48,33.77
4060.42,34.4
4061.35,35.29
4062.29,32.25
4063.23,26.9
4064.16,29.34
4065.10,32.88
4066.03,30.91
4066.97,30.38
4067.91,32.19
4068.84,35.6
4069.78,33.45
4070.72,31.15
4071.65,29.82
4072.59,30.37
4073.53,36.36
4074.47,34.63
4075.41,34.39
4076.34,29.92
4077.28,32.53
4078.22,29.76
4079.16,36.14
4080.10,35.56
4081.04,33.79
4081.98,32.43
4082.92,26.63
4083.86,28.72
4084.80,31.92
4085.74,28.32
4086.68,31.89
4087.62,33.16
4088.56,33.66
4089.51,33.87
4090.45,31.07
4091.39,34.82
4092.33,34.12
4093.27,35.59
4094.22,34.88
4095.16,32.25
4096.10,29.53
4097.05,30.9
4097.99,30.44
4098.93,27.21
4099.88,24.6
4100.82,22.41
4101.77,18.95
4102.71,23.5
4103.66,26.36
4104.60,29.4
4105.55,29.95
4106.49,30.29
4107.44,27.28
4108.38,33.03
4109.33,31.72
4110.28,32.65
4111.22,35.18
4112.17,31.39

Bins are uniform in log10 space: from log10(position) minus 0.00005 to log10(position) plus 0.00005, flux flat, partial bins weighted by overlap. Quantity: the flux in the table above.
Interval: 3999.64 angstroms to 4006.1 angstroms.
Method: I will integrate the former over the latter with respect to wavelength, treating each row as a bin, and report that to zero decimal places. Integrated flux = 220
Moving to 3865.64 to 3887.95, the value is 654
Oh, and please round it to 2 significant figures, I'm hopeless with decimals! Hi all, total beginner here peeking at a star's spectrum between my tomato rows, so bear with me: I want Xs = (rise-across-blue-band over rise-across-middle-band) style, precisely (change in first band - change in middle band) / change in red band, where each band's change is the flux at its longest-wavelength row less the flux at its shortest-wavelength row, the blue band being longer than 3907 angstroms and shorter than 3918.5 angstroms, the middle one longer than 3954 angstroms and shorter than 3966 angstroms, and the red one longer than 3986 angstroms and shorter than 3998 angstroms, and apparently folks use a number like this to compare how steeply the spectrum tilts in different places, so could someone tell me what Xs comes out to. -87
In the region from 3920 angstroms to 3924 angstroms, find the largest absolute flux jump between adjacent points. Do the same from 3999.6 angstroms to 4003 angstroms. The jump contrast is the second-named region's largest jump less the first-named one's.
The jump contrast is 1.5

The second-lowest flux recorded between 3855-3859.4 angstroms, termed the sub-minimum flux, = 24.82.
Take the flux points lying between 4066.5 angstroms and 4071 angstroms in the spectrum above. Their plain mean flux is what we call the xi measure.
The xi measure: 32.6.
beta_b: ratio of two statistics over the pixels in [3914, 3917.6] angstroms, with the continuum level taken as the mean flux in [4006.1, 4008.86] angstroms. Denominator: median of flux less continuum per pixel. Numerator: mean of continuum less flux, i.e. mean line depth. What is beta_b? -1.05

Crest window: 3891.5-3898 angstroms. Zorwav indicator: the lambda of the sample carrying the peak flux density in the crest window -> 3894.67 angstroms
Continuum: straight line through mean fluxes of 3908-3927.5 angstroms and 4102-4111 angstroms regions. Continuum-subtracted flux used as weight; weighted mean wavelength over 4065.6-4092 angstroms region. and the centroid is 4078.6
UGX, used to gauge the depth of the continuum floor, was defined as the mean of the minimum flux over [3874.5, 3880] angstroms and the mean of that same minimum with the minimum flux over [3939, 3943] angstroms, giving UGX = 21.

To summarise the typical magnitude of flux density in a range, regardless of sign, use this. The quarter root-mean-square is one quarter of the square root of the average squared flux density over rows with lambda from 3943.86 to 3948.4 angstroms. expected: 6.7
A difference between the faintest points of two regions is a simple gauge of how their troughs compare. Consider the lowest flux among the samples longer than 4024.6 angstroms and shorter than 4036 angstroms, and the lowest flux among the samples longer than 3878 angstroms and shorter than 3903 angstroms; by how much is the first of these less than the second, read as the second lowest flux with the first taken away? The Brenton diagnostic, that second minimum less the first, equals -11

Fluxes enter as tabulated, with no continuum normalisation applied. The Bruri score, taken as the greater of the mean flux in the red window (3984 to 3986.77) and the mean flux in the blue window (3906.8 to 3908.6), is 33.0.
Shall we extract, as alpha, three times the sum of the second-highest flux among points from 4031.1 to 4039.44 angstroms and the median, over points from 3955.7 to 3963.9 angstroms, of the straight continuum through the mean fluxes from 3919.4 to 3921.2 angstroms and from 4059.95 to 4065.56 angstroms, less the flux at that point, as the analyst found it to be 117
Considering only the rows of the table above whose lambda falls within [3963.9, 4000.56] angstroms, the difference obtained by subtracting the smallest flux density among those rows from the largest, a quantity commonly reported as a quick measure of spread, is 33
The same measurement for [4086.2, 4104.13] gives 17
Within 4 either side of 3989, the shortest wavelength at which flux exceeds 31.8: 3989.06 angstroms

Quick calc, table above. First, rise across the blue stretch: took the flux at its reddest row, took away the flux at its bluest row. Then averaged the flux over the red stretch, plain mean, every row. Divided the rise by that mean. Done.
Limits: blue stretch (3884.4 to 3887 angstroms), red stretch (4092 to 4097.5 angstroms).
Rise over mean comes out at -0.22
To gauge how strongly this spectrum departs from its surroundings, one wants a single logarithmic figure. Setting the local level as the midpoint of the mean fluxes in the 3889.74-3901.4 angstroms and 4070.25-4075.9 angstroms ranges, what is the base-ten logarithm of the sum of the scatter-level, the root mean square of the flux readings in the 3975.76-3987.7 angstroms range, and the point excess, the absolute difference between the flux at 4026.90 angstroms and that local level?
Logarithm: 1.51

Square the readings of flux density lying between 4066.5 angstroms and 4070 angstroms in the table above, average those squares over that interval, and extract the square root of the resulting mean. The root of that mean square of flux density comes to 33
